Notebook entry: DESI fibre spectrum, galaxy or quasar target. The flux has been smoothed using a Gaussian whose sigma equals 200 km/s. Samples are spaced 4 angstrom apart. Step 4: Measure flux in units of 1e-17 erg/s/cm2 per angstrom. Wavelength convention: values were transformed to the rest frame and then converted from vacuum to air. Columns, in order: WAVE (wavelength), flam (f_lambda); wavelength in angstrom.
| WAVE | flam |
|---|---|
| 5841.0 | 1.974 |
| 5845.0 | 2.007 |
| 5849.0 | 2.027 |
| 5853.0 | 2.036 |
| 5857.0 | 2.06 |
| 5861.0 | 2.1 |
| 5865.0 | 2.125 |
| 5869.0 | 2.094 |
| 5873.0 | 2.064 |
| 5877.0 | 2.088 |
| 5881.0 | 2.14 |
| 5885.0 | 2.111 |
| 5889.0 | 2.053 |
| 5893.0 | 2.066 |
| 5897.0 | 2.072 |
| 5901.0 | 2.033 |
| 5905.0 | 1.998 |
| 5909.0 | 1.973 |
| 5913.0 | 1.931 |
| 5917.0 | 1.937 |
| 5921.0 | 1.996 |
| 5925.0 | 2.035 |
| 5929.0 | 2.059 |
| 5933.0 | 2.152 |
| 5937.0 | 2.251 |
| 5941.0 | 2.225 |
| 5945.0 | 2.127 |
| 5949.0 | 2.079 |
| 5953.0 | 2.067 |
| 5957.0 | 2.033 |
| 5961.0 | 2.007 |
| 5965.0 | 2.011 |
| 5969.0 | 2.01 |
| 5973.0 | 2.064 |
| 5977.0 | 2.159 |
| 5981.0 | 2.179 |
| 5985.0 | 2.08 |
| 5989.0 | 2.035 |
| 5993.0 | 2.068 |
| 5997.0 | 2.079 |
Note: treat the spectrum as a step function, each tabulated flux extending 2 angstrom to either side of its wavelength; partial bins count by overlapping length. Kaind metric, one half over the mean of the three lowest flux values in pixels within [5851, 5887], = 0.244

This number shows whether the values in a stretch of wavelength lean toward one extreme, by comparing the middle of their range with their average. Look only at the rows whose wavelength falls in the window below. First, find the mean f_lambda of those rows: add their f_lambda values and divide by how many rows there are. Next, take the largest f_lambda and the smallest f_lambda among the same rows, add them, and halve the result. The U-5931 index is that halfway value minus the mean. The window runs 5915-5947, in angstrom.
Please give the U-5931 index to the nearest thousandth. -0.004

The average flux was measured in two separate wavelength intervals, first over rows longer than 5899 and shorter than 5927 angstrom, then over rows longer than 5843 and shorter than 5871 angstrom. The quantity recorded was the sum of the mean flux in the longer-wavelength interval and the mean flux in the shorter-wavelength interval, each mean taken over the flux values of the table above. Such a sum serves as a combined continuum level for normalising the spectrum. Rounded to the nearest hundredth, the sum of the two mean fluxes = 4.05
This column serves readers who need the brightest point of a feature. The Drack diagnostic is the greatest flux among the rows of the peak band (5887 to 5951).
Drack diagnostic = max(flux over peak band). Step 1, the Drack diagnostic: 2.251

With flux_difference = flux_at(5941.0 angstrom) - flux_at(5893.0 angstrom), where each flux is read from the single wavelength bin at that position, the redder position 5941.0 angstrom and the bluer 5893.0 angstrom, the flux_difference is 0.159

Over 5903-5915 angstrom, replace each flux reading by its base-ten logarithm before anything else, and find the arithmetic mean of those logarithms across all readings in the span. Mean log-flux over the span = 0.294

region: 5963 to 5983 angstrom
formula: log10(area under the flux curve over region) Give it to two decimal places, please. 1.62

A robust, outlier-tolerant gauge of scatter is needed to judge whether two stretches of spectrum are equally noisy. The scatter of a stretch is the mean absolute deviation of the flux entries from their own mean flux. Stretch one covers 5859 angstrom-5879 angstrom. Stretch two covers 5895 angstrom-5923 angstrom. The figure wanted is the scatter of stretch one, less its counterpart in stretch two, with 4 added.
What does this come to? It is 3.98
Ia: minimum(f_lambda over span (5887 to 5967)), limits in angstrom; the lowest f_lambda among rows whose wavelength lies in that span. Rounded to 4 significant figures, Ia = 1.931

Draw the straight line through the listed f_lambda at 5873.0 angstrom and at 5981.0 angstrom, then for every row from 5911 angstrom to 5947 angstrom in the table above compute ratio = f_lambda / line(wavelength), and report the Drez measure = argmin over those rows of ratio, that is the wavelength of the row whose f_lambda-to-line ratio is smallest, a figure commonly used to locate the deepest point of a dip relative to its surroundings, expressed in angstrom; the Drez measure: 5913.0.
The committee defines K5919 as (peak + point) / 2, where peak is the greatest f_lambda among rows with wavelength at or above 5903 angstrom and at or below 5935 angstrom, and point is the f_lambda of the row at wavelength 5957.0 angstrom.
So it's 2.09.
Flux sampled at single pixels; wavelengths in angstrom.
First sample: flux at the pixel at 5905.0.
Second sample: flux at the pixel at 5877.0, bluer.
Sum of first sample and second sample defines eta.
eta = 4.09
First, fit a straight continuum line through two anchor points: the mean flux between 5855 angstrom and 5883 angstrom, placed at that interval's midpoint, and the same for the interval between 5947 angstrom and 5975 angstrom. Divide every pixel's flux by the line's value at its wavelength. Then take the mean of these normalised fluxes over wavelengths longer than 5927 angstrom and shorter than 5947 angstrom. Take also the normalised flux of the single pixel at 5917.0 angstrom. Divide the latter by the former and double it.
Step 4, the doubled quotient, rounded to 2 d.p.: 1.78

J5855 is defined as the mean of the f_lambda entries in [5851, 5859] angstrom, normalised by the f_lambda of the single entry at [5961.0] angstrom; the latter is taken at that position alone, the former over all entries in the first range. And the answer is 1.020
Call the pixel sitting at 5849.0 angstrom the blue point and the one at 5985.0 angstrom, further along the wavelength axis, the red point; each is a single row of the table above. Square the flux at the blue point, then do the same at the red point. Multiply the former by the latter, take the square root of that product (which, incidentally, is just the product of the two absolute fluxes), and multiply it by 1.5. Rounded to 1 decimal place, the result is 6.3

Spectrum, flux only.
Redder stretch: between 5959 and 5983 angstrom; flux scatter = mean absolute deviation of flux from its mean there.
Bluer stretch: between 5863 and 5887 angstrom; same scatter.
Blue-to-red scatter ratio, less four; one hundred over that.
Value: -27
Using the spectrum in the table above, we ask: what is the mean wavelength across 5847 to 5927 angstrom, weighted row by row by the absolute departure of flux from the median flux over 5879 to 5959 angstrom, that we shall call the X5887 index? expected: 5895.9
